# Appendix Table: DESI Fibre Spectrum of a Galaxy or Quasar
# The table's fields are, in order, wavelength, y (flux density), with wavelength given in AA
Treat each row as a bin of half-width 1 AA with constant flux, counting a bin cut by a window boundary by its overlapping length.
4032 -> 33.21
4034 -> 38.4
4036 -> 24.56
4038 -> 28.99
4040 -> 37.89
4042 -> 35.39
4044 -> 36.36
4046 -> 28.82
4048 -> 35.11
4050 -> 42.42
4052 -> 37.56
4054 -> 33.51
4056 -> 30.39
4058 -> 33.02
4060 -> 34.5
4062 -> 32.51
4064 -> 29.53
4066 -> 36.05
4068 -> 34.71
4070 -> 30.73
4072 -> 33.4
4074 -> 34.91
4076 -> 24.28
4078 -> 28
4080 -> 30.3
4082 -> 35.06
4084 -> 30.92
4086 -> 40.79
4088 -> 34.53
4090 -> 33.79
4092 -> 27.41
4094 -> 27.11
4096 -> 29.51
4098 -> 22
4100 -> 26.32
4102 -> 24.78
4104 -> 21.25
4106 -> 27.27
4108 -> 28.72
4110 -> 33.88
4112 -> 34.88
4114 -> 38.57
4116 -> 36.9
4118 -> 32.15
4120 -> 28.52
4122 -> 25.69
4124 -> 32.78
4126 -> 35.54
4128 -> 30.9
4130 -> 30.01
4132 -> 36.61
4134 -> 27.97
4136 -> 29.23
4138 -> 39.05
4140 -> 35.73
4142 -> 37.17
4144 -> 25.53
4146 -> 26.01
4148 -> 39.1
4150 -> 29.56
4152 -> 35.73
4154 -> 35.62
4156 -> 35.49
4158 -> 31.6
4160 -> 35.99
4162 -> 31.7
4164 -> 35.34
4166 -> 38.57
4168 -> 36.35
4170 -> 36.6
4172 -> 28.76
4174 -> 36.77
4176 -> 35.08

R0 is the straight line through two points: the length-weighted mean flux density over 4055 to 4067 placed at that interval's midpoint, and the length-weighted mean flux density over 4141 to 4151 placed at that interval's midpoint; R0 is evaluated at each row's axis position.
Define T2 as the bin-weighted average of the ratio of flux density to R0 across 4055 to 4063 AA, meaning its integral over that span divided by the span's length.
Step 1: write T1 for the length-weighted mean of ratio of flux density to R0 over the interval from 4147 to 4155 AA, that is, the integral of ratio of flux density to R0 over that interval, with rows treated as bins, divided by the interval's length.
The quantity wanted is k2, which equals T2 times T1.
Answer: 1.11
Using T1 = 1.11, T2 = 1.00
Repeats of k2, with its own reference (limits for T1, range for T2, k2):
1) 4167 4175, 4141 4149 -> 1.13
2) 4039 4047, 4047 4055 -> 1.19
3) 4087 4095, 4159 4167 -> 1.08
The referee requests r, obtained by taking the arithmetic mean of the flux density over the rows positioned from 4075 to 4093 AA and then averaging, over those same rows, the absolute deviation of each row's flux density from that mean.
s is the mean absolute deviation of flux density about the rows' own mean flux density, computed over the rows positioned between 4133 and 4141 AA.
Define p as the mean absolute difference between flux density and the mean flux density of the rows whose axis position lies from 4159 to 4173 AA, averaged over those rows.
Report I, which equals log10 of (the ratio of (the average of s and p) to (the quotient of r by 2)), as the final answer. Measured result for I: 0.26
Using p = 2.6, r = 3.9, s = 4.4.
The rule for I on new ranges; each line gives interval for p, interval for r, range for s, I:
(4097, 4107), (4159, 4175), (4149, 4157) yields 0.27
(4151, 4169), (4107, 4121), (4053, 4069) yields 0.02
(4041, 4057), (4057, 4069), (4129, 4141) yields 0.62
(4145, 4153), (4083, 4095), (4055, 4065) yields 0.21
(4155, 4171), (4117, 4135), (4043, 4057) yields 0.27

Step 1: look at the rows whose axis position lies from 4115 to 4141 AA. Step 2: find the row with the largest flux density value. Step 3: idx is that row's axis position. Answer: 4138 AA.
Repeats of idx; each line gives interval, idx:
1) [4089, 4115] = 4114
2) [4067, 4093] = 4086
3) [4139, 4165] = 4148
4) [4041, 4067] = 4050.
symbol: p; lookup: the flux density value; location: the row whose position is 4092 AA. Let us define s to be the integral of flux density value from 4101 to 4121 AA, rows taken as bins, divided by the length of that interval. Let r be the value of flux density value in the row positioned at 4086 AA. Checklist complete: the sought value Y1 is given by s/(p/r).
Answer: 46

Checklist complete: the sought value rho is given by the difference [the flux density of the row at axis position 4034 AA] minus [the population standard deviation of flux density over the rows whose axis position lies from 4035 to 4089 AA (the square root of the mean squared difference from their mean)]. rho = 34.2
